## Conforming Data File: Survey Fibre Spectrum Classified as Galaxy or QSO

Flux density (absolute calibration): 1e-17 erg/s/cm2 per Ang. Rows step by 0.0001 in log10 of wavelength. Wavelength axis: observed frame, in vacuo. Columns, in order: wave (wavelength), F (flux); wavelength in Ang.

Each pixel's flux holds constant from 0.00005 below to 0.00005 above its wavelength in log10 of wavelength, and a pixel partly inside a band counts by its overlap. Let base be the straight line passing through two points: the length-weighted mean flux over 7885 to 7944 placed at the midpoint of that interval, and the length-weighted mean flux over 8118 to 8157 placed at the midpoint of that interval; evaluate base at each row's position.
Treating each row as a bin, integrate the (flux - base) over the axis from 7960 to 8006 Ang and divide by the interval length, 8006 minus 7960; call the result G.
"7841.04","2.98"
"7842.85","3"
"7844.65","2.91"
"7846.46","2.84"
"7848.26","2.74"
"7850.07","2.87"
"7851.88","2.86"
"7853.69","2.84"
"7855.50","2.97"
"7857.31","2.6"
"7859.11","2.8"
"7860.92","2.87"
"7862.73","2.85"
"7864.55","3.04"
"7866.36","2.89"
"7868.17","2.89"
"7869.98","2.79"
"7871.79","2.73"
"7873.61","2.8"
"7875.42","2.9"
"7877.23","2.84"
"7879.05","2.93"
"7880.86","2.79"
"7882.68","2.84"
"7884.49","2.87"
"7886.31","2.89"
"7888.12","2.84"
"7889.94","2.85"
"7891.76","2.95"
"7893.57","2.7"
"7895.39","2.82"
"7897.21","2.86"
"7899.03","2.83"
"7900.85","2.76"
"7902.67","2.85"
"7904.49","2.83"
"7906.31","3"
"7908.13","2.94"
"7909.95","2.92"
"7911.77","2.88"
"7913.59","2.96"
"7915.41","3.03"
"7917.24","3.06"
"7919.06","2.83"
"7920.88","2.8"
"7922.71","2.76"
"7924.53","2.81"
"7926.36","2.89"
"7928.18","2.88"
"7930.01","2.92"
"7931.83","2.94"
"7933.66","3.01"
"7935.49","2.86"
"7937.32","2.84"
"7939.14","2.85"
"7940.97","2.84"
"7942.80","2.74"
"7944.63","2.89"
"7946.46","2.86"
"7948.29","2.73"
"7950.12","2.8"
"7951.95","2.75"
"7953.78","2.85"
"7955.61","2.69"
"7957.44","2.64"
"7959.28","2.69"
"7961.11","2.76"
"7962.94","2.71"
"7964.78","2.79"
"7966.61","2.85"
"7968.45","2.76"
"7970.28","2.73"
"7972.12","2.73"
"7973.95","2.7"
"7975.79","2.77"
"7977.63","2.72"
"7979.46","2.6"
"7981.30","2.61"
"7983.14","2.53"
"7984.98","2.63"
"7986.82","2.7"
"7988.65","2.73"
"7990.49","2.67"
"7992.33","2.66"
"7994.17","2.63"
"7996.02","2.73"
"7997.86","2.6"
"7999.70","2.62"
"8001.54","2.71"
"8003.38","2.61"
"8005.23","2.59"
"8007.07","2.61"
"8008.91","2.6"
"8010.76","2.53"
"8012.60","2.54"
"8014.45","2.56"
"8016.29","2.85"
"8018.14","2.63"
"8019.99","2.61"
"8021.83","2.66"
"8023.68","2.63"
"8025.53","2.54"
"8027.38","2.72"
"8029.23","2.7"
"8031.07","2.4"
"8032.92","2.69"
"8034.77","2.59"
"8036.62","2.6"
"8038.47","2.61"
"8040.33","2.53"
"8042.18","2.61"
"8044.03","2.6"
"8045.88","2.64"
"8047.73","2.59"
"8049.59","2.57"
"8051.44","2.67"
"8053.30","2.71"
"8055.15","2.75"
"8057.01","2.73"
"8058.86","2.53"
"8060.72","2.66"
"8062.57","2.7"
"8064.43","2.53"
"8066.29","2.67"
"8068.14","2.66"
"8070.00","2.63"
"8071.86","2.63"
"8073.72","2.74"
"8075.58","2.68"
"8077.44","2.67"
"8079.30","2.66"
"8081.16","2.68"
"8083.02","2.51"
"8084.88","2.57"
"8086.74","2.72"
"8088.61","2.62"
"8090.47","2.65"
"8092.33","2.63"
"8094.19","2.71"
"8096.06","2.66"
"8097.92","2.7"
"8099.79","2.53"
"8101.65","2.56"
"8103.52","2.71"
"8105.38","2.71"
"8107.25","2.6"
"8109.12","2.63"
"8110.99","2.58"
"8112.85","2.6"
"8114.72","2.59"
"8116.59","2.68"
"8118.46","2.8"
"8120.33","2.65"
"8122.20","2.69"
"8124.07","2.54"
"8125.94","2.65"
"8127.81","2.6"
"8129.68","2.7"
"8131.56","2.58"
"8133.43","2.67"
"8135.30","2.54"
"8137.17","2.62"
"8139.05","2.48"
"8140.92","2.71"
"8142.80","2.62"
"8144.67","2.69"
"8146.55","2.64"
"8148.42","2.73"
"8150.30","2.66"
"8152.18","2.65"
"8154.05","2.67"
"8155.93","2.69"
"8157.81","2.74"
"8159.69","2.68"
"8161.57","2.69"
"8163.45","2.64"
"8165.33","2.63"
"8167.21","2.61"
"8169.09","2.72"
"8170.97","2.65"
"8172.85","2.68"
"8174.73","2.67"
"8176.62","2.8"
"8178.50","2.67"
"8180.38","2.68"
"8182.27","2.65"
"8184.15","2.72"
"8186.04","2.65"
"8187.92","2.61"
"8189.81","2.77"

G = -0.12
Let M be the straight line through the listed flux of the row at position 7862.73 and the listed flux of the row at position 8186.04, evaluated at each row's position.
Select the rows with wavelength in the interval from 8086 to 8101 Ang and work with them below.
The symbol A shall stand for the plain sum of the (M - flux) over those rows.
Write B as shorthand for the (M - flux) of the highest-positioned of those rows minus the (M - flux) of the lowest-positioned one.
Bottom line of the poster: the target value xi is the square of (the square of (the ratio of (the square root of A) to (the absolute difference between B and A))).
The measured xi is 44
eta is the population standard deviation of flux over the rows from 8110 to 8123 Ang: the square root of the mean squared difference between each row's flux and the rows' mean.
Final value 0.071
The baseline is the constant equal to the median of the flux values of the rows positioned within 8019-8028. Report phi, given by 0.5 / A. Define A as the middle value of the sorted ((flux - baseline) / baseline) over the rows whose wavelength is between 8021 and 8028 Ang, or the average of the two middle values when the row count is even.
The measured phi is 88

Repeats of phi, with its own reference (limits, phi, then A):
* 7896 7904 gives 6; 0.08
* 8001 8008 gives -66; -0.01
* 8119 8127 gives 66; 0.01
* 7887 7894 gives 6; 0.08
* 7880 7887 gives 6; 0.09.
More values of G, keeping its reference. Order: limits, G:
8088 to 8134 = -0.03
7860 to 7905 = -0.06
